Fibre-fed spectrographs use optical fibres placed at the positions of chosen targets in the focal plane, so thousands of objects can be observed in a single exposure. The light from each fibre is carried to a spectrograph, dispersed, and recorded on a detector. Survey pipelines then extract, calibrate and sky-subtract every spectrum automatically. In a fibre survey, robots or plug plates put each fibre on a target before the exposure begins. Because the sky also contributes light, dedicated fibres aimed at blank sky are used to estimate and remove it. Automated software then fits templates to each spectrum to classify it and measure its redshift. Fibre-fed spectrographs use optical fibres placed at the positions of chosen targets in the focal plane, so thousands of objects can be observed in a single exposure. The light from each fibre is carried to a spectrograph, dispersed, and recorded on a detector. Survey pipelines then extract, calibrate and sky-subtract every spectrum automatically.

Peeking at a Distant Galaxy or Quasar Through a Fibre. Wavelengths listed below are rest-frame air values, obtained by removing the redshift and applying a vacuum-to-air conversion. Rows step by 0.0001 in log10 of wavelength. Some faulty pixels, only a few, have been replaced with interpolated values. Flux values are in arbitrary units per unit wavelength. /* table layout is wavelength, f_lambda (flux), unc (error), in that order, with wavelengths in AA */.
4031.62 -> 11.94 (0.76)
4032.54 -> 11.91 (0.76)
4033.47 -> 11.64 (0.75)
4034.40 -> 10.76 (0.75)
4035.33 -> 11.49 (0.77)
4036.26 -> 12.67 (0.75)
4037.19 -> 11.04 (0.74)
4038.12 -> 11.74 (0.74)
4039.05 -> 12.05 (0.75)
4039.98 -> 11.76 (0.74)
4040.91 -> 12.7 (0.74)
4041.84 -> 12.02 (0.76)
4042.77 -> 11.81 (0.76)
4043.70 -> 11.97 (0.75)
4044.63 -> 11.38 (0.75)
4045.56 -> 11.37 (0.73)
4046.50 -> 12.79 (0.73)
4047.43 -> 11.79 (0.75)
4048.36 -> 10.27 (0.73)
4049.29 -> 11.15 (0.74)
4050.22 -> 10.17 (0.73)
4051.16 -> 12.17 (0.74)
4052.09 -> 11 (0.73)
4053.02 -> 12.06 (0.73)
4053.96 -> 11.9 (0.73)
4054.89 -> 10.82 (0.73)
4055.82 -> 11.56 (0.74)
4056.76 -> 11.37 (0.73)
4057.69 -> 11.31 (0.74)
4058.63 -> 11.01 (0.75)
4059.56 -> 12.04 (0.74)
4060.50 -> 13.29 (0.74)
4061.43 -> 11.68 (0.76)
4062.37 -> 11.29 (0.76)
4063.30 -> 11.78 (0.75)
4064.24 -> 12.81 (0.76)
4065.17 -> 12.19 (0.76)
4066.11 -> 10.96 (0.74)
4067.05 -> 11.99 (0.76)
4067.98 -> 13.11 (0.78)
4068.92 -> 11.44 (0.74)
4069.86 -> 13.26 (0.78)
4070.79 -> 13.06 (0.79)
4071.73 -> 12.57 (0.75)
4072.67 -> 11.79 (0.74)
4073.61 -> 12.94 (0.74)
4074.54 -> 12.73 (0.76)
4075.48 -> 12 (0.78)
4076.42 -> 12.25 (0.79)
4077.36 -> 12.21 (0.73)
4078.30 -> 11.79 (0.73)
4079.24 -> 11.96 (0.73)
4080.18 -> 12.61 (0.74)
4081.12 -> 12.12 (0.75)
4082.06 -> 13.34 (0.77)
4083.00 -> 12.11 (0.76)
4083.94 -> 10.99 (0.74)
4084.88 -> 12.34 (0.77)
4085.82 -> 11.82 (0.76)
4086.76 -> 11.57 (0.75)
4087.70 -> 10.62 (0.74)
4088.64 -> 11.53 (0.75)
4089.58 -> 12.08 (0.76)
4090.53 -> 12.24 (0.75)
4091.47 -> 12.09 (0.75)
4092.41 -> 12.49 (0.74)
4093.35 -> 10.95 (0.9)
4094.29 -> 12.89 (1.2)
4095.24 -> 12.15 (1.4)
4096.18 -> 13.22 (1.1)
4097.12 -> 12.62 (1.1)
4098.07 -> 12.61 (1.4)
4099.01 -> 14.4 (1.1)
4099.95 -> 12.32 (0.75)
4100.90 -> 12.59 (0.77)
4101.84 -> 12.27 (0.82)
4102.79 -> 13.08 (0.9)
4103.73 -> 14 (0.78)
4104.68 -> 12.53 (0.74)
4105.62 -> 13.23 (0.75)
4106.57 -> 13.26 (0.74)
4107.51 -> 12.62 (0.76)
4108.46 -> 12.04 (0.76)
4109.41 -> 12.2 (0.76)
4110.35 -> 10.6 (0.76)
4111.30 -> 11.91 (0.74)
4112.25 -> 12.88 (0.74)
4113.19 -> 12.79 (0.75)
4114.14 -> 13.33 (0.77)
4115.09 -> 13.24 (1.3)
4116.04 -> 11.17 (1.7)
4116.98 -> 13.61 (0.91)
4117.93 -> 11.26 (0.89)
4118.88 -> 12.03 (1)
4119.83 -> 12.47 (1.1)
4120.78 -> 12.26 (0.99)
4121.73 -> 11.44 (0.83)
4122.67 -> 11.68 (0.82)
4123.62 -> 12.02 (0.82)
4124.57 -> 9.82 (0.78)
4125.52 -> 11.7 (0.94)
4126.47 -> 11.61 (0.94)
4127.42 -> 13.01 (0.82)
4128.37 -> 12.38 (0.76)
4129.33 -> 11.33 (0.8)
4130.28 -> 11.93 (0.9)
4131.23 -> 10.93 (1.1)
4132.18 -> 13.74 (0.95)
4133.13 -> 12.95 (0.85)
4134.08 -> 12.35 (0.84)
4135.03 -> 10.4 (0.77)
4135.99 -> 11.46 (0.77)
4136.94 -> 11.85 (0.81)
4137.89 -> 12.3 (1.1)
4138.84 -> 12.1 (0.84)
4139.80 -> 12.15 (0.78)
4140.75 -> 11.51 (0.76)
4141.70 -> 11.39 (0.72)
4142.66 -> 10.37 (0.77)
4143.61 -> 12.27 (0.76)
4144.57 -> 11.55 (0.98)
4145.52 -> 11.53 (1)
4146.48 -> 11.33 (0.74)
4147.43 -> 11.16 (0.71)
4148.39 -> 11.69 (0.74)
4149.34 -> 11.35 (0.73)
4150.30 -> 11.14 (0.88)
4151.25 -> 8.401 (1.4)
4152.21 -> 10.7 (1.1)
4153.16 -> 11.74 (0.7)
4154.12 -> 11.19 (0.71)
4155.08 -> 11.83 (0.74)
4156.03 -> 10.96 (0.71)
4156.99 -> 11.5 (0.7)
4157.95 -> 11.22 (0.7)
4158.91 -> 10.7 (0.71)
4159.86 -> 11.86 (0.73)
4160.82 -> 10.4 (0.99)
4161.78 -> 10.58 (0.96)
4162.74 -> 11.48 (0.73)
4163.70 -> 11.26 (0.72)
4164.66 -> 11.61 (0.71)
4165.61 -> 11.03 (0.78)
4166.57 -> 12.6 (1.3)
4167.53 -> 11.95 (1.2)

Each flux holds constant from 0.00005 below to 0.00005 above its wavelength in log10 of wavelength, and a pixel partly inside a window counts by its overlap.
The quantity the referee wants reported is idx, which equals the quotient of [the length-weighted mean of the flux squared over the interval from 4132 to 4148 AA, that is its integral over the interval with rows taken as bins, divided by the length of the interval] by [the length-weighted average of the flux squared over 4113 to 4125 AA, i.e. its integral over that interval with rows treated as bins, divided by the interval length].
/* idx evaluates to 0.94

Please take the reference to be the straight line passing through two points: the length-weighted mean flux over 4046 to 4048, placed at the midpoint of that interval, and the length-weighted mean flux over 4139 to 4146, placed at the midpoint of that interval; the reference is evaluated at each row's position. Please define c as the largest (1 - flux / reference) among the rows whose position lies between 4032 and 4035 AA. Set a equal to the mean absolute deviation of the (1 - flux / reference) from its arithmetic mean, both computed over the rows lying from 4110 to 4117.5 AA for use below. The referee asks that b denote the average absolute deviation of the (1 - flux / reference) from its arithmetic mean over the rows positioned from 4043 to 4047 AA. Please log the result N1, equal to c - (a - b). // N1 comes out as 0.083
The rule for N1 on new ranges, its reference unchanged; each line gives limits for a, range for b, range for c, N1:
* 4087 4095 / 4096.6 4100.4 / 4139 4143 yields 0.110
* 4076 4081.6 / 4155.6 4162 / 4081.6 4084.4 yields 0.098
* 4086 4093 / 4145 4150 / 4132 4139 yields 0.076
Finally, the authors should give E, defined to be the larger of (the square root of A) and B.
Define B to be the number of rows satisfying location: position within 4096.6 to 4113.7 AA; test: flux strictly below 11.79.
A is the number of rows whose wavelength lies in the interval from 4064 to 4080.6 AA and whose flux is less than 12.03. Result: 2.6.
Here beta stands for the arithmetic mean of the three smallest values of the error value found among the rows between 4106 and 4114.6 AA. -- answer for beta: 0.740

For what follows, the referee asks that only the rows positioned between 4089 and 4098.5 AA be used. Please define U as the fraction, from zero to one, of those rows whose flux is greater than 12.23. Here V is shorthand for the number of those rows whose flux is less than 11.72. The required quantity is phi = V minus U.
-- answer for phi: 0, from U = 0.6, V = 1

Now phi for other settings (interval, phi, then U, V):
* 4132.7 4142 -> 4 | 0.3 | 4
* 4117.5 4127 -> 6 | 0.2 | 6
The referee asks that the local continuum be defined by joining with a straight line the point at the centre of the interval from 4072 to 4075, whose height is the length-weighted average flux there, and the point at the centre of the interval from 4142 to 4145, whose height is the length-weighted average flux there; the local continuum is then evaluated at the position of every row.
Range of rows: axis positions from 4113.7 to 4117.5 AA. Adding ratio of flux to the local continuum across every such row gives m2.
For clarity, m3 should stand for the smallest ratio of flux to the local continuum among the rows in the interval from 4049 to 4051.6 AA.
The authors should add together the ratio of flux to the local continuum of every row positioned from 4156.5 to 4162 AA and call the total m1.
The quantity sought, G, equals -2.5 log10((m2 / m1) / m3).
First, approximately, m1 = 6.0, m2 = 4.3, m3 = 0.79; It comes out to 0.09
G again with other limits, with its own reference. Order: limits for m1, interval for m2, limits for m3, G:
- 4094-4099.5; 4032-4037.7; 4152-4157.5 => 0.16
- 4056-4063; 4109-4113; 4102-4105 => 0.56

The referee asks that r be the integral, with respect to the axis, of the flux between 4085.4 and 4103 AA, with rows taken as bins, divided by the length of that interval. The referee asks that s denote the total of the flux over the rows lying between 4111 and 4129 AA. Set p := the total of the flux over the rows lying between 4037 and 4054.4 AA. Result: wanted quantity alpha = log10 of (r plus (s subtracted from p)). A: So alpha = 0.4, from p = 221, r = 12.3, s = 231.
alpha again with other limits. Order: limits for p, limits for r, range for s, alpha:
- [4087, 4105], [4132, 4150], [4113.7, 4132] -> 1.3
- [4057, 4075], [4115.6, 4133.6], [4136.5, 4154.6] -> 1.4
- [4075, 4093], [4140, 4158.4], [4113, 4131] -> 1.0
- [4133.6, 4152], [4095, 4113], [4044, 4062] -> 1.0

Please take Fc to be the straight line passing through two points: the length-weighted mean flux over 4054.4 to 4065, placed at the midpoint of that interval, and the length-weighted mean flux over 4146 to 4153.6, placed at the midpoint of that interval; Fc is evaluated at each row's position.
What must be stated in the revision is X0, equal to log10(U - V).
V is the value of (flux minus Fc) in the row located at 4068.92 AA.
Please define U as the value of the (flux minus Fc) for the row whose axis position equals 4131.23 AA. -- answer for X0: -1.35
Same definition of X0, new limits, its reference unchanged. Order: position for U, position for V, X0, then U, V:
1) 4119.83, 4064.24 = -0.81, 1.3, 1.1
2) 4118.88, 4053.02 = -0.25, 0.8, 0.3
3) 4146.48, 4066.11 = 0.04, 0.4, -0.7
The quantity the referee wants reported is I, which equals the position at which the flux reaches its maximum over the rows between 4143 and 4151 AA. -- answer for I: 4143.61 AA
